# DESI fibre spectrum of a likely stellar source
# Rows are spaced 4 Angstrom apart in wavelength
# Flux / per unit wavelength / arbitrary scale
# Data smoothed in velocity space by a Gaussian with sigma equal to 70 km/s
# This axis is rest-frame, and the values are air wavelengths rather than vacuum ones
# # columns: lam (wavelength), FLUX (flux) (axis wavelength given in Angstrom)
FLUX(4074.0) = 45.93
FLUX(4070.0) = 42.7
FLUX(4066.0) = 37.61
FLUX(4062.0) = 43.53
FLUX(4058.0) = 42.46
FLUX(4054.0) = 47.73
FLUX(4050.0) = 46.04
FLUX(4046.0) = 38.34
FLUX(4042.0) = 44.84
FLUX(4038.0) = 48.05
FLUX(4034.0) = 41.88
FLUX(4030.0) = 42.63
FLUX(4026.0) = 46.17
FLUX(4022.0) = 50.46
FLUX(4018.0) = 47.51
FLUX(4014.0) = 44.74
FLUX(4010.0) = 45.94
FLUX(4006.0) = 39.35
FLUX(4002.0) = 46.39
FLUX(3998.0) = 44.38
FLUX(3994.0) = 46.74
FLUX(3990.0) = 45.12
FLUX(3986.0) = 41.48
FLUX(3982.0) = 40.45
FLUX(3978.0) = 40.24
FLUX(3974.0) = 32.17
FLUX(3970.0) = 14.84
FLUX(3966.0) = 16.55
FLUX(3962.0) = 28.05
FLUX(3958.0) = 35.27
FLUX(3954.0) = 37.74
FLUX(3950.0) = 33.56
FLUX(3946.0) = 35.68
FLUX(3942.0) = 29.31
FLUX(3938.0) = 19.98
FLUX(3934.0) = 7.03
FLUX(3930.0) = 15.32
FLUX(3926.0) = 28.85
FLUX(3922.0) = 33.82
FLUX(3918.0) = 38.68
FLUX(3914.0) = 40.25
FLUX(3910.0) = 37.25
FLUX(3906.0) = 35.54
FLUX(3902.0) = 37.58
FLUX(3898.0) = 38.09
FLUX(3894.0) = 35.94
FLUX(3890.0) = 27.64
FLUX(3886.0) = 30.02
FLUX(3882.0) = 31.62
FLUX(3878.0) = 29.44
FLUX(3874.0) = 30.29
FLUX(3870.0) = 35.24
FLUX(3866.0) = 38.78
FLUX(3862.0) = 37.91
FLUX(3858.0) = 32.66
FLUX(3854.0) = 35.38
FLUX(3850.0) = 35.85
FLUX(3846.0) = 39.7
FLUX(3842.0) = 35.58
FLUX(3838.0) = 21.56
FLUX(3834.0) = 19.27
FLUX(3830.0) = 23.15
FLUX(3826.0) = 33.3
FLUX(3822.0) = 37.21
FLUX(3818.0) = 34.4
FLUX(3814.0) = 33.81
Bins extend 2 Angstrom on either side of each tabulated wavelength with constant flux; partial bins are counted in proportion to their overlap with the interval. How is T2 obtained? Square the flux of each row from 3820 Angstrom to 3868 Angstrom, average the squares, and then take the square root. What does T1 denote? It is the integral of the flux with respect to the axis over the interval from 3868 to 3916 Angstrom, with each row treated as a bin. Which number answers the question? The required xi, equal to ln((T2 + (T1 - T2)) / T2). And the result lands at 3.90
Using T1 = 1636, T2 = 33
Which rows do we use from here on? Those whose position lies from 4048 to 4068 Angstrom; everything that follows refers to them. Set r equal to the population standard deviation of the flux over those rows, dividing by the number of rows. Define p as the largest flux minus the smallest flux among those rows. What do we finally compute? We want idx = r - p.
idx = -6.7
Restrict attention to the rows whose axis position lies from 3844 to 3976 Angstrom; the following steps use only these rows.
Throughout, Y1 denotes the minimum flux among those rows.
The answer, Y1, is 7.03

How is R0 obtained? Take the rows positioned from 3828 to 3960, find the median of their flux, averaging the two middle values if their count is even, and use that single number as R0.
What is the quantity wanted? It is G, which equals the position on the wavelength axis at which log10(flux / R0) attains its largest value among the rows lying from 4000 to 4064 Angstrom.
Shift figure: 4022.0 Angstrom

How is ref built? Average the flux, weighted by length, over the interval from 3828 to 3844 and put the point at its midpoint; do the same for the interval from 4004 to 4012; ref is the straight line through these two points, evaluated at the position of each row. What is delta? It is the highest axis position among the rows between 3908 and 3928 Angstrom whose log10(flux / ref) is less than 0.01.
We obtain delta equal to 3926.0 Angstrom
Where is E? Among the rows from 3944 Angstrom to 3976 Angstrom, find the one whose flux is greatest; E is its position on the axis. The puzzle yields 3954.0 Angstrom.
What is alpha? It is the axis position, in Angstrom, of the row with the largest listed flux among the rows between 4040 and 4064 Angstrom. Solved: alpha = 4054.0 Angstrom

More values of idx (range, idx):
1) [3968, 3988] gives -16.6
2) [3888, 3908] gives -6.7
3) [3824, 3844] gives -9.7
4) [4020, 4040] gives -5.3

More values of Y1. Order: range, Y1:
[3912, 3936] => 7.03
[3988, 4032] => 39.35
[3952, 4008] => 14.84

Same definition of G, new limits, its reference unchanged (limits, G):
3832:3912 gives 3846.0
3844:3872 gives 3846.0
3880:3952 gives 3914.0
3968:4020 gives 4018.0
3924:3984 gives 3982.0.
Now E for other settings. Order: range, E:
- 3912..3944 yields 3914.0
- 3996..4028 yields 4022.0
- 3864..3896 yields 3866.0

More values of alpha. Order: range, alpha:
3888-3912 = 3898.0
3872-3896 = 3894.0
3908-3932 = 3914.0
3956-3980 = 3978.0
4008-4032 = 4022.0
